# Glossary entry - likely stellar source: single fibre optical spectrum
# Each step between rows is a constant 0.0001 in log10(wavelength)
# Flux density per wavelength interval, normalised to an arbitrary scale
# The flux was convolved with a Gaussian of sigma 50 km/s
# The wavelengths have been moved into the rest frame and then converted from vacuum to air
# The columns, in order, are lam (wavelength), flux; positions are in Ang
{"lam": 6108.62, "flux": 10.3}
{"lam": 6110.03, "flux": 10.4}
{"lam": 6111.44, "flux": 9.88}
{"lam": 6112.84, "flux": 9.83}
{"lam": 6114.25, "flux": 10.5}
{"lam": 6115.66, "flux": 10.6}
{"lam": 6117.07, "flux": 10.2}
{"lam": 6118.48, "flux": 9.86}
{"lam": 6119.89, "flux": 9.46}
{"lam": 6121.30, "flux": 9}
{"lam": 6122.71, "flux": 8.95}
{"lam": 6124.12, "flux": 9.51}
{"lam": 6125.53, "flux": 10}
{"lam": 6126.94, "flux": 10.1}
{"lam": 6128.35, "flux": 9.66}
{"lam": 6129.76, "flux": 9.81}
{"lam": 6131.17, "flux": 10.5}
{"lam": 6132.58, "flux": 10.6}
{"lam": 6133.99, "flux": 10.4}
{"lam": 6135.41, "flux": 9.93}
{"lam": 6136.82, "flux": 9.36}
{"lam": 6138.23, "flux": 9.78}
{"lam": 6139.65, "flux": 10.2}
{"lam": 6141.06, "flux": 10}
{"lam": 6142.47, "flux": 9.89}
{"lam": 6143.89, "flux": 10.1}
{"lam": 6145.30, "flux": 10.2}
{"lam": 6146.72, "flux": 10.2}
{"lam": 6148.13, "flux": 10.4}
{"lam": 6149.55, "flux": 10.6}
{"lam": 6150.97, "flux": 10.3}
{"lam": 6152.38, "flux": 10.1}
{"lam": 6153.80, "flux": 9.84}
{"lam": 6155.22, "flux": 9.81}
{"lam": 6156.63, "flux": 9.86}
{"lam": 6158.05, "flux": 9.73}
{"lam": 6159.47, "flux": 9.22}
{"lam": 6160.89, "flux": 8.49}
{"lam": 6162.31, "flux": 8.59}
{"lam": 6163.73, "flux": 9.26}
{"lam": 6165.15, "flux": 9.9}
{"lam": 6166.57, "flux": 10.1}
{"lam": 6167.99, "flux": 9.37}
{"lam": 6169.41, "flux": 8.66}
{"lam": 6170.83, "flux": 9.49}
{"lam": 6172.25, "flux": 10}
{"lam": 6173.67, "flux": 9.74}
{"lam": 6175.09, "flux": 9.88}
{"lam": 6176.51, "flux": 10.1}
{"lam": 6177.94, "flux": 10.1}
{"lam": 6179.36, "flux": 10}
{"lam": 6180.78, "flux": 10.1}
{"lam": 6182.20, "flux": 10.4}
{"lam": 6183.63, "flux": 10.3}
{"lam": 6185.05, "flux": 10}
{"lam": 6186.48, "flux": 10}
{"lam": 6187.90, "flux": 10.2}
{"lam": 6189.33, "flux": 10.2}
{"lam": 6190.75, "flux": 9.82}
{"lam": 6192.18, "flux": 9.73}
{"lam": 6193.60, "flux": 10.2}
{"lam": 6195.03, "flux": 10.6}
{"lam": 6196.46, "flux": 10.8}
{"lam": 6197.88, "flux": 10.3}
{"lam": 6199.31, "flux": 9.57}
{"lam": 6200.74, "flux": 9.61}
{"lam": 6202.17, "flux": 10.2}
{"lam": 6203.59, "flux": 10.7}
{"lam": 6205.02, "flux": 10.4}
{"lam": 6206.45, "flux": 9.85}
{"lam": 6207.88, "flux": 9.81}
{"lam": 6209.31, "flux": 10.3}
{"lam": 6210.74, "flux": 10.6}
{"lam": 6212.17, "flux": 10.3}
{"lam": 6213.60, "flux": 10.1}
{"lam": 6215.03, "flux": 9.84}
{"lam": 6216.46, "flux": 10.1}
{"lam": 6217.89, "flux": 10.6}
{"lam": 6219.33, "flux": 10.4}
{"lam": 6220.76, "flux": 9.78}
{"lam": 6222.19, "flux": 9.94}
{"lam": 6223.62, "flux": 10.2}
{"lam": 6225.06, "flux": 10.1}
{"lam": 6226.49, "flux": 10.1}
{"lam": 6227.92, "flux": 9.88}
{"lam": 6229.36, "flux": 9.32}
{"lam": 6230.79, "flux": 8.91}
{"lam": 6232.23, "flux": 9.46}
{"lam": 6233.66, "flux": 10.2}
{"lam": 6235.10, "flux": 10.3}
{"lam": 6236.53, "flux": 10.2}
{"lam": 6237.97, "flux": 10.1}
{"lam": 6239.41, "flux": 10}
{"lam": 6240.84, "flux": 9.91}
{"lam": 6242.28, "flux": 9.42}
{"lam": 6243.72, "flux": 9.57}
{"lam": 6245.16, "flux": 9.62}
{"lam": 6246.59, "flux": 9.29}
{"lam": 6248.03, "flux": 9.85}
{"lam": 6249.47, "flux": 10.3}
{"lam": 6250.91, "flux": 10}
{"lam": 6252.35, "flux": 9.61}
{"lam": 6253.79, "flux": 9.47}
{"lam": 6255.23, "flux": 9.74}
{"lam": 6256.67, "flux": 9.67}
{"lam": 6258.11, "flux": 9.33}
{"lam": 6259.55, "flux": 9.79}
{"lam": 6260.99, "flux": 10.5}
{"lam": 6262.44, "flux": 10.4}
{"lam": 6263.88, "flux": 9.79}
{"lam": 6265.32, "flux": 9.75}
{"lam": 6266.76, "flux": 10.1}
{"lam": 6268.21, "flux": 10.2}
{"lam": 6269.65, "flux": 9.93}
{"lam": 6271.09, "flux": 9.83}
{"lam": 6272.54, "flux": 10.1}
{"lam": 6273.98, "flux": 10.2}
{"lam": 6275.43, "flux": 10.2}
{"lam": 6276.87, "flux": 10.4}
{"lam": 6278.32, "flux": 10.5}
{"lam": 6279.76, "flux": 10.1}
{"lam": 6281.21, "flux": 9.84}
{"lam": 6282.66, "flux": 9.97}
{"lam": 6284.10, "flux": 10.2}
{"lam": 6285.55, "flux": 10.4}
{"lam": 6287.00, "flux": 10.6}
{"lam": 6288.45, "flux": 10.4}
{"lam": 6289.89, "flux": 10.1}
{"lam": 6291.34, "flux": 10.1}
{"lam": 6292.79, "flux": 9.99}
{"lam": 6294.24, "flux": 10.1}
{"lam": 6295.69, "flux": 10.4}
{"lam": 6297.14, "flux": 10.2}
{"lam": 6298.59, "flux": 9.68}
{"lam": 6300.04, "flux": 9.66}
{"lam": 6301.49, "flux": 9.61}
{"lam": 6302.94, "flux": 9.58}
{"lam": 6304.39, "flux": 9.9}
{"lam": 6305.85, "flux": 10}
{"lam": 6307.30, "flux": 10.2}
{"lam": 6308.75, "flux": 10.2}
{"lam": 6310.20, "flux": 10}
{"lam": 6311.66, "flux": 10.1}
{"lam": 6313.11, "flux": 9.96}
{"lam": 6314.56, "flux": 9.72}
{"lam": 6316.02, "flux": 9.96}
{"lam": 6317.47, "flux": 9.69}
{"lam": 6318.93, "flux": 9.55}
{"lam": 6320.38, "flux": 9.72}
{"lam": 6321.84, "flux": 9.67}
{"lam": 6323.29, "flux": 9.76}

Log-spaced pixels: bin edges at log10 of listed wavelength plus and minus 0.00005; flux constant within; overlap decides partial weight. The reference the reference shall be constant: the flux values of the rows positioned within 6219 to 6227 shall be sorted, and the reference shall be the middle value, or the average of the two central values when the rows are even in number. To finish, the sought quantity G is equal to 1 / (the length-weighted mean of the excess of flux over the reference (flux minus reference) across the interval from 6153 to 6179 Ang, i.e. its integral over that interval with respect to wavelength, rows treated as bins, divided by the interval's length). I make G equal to -1.9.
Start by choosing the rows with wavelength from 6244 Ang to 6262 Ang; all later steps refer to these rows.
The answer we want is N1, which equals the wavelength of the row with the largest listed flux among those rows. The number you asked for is 6260.99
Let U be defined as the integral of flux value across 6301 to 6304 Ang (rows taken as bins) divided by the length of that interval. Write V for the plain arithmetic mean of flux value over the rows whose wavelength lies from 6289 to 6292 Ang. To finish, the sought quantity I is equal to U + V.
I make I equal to 19.7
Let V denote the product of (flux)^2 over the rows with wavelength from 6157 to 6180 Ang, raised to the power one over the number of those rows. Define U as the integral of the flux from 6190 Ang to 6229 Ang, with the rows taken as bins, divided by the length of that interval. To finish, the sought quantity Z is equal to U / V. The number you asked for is 0.112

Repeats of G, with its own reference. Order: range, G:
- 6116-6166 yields -3.7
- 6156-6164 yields -1.1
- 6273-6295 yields 9.5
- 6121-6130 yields -2.0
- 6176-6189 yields 27.9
